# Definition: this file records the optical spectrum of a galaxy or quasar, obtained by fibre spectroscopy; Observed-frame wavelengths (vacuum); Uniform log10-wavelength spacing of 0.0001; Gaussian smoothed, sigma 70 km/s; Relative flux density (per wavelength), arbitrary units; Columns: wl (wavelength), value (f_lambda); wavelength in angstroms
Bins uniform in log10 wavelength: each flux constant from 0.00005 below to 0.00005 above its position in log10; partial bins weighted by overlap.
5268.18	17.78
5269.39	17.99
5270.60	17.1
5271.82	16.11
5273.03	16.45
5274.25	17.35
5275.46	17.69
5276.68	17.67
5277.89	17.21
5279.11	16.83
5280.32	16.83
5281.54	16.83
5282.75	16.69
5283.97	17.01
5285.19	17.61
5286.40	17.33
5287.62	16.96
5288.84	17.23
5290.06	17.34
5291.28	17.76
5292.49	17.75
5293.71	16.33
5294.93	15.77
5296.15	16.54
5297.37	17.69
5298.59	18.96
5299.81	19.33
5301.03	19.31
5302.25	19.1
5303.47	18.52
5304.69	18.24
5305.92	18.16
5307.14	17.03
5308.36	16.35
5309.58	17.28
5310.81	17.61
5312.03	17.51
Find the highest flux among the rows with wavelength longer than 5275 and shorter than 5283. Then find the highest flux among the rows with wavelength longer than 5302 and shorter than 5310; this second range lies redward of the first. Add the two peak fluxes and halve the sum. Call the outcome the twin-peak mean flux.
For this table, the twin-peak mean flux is 18.4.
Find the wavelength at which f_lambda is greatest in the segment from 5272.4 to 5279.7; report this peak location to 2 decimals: 5275.46 angstroms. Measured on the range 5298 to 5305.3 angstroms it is 5299.81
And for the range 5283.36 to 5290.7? 5285.19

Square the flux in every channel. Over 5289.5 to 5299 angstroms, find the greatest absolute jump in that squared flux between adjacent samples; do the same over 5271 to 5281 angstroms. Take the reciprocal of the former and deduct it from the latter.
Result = 30.4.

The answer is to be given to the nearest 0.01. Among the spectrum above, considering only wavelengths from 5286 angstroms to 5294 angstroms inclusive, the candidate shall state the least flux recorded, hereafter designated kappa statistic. 16.33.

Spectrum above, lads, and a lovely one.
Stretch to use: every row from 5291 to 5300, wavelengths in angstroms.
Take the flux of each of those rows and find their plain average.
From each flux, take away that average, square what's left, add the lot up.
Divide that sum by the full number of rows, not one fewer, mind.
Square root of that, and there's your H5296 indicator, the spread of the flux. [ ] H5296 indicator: 1.17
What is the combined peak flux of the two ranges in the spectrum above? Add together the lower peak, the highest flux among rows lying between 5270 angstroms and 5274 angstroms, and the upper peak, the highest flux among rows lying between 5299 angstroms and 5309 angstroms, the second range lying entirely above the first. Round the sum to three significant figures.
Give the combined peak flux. 36.4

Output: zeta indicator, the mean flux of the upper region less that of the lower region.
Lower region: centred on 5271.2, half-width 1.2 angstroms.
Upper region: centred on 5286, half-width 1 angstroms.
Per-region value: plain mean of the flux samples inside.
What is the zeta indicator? 0.9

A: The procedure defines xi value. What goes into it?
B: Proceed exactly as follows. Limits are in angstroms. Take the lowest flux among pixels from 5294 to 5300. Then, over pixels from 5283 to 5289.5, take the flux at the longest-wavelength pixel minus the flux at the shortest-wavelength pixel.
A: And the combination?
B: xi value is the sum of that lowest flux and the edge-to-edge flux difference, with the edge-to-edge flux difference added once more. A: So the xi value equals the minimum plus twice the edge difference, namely 16.2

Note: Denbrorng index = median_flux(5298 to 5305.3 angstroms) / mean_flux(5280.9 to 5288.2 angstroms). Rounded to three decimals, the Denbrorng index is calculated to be 1.115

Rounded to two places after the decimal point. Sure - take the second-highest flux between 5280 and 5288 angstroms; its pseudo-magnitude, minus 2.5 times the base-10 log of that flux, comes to -3.10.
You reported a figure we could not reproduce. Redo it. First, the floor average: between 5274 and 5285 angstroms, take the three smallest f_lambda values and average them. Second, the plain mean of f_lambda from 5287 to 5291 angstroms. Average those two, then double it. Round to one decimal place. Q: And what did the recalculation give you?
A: 34.0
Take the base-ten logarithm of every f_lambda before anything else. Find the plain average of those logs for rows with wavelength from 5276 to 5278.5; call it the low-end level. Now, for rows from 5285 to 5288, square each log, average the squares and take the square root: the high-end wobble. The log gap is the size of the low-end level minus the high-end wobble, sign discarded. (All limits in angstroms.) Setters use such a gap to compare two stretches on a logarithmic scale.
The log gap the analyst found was 0.003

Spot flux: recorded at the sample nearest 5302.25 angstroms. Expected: 19.1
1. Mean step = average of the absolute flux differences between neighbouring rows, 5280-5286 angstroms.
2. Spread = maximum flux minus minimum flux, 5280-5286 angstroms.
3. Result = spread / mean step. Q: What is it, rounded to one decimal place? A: 3.5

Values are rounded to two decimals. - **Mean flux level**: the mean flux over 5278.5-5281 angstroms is 16.83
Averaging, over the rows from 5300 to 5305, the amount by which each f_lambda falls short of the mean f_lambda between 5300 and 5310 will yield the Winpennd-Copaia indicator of -0.8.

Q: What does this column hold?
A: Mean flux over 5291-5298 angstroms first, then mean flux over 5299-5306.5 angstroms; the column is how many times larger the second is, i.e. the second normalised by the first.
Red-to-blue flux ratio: 1.11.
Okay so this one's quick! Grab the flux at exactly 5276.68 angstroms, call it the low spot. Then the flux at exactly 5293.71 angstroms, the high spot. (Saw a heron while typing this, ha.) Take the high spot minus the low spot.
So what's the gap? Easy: -1.3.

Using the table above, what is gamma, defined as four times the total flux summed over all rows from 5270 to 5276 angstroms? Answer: 339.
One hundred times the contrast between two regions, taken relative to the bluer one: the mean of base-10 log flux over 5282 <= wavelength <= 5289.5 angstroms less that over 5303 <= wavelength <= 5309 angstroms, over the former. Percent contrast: -1.0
